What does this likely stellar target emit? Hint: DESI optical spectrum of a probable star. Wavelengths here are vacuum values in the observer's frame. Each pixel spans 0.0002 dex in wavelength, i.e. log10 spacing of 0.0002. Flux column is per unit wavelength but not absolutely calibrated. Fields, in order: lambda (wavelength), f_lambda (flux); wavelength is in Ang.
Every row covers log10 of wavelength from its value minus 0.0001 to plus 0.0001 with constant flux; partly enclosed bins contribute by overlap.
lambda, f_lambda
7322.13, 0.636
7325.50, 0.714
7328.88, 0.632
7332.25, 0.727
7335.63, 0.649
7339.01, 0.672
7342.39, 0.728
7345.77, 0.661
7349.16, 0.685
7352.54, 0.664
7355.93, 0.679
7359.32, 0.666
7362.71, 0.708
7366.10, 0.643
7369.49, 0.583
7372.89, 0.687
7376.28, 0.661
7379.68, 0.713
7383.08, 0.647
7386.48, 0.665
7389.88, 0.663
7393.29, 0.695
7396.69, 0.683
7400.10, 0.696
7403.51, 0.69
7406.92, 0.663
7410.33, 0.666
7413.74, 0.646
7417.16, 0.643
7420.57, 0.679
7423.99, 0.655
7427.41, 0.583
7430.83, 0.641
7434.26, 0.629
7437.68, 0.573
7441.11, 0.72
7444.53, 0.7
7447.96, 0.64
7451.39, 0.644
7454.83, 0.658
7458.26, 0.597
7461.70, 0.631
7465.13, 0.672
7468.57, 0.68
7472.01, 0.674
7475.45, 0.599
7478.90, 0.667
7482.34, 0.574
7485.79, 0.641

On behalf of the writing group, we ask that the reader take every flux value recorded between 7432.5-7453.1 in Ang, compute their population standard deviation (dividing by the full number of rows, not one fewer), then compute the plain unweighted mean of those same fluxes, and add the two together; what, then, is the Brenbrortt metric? 0.699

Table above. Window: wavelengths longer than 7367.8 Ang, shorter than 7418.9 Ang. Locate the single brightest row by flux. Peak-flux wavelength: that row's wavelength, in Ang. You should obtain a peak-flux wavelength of 7379.68 Ang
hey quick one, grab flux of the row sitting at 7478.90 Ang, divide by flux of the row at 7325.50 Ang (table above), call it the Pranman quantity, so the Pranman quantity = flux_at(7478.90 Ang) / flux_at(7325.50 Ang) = 0.93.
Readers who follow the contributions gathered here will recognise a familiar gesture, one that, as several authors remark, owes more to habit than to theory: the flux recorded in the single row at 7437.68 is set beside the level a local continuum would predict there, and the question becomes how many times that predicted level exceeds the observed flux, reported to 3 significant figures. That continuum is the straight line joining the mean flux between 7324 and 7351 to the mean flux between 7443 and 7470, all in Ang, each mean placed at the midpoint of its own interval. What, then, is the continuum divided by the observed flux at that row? 1.15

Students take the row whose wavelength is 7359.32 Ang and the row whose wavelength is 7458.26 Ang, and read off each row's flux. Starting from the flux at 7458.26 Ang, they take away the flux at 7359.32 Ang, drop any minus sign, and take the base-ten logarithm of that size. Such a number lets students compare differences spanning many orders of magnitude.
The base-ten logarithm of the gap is -1.2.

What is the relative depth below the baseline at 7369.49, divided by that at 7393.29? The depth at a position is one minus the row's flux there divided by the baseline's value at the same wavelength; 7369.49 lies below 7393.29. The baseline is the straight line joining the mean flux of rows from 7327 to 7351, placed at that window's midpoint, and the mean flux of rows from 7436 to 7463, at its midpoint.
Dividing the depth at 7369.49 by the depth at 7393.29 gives -3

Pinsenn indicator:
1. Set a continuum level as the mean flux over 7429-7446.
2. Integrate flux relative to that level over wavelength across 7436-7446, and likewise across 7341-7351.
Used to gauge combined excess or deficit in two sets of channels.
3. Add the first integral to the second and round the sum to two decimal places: 0.51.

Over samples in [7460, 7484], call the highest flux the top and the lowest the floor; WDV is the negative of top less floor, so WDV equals -0.106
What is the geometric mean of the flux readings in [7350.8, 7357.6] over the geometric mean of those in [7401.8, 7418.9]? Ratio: 1.015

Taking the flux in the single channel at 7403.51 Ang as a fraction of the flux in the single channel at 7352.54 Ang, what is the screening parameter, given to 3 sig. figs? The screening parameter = 1.04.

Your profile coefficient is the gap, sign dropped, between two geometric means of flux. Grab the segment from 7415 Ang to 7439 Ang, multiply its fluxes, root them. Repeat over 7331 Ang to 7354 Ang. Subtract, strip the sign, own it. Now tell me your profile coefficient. 0.055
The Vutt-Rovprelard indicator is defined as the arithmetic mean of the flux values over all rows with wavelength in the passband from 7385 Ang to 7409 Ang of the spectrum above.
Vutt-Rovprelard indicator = 0.679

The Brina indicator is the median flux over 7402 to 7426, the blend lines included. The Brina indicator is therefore 0.663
